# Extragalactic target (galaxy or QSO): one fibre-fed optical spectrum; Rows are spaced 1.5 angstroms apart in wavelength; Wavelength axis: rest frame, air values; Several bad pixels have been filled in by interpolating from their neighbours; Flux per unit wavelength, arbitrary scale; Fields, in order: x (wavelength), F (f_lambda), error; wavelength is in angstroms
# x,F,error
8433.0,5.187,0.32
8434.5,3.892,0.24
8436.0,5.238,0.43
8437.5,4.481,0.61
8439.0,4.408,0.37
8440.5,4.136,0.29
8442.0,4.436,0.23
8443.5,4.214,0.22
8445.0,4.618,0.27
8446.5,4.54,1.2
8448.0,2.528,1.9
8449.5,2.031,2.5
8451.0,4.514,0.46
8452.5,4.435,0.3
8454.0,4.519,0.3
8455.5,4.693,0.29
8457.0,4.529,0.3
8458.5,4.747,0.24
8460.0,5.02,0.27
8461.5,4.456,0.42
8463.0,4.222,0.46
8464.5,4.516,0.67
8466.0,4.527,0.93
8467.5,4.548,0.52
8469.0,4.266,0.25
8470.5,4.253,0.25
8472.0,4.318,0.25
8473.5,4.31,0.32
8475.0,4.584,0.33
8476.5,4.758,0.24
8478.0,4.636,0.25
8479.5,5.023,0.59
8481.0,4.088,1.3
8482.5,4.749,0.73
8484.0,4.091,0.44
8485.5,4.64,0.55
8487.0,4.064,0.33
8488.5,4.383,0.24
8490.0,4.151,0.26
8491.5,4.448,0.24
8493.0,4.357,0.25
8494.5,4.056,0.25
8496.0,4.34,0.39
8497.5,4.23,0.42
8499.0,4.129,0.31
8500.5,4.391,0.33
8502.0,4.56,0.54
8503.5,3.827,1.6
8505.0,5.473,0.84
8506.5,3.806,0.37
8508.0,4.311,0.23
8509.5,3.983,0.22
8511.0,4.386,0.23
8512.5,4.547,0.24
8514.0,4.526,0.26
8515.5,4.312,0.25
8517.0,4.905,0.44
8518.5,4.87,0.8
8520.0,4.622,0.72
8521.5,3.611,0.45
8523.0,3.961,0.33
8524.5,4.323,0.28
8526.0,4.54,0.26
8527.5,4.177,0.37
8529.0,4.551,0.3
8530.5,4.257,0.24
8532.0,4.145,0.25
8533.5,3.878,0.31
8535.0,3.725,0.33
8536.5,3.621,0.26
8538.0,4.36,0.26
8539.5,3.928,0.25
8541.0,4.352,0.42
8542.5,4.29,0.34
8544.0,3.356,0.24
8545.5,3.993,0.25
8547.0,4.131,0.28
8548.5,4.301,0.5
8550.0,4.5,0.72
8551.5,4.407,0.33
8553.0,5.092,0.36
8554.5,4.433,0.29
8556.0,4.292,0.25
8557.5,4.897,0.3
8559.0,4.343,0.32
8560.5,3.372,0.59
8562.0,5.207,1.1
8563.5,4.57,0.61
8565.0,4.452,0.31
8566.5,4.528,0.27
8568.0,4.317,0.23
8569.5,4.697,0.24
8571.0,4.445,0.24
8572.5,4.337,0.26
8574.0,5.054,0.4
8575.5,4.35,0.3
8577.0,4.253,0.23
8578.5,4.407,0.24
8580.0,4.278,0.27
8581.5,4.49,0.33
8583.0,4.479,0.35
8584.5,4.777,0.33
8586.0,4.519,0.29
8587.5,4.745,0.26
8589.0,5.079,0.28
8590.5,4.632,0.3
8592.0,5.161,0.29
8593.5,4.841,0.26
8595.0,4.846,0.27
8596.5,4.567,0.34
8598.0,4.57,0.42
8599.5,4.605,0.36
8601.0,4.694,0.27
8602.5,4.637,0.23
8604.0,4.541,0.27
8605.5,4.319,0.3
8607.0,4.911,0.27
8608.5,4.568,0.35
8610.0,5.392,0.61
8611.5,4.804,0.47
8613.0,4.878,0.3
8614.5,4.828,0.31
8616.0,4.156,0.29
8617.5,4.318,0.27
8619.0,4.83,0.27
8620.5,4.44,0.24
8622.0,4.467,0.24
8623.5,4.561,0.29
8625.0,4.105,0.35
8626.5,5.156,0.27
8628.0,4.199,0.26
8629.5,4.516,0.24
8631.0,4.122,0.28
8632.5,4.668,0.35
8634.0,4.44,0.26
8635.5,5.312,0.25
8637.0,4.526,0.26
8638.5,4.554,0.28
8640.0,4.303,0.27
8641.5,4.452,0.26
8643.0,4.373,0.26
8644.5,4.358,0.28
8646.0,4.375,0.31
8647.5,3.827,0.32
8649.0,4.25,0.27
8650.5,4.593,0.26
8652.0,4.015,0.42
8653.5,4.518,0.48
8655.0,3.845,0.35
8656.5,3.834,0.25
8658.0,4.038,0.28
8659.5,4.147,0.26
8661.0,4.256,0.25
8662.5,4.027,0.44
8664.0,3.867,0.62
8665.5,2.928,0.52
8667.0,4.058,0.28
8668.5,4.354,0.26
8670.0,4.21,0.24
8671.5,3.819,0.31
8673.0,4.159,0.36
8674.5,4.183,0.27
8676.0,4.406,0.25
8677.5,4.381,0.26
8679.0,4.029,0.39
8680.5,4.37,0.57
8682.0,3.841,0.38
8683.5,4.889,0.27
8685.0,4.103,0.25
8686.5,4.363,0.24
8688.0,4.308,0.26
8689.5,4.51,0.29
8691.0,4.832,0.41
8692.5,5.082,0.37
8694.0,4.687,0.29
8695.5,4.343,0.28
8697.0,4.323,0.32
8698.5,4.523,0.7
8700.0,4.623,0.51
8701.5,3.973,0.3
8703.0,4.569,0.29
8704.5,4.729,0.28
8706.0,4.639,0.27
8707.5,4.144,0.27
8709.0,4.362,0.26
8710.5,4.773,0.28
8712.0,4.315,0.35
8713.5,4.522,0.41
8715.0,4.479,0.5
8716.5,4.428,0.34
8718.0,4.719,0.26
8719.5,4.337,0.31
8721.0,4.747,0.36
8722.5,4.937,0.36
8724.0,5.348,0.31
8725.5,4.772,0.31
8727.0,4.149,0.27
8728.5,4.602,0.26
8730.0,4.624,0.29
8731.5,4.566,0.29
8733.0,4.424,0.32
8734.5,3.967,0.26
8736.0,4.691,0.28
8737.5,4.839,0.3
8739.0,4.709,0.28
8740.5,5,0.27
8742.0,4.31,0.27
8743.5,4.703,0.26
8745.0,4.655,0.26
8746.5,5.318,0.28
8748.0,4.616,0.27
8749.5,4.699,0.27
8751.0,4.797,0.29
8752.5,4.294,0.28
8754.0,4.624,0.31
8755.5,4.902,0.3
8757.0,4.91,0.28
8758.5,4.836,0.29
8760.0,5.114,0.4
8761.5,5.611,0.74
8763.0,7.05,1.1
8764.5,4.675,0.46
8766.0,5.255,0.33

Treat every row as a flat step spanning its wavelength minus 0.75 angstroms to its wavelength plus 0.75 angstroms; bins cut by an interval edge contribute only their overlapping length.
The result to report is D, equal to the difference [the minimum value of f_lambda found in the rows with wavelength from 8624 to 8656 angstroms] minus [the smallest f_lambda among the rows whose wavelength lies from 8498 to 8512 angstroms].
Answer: 0.02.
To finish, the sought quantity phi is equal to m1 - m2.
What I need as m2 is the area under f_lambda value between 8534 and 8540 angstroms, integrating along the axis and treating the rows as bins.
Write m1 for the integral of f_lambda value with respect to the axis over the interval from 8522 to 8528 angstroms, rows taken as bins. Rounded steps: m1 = 25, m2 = 23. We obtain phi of 2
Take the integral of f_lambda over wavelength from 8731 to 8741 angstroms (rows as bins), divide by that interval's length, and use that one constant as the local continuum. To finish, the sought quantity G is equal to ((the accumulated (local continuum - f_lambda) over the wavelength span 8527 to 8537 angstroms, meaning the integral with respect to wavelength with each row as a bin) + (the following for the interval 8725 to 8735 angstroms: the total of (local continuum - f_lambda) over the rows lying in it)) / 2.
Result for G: 3.2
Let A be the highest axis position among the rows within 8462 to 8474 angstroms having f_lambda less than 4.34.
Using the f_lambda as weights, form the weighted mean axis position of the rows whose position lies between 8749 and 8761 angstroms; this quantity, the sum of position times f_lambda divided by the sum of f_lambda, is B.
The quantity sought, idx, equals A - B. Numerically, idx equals -281.4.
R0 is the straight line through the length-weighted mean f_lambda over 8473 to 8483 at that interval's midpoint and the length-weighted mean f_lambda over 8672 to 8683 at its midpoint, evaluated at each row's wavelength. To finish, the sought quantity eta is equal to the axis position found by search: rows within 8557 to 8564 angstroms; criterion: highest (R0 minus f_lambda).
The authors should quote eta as 8560.5 angstroms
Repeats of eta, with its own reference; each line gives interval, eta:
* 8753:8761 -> 8754.0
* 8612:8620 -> 8616.0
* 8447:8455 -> 8449.5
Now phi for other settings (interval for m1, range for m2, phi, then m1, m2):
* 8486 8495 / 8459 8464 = 15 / 38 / 23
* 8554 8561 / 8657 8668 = -13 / 30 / 43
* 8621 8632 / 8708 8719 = -1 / 49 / 50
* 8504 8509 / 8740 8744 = 4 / 22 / 19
